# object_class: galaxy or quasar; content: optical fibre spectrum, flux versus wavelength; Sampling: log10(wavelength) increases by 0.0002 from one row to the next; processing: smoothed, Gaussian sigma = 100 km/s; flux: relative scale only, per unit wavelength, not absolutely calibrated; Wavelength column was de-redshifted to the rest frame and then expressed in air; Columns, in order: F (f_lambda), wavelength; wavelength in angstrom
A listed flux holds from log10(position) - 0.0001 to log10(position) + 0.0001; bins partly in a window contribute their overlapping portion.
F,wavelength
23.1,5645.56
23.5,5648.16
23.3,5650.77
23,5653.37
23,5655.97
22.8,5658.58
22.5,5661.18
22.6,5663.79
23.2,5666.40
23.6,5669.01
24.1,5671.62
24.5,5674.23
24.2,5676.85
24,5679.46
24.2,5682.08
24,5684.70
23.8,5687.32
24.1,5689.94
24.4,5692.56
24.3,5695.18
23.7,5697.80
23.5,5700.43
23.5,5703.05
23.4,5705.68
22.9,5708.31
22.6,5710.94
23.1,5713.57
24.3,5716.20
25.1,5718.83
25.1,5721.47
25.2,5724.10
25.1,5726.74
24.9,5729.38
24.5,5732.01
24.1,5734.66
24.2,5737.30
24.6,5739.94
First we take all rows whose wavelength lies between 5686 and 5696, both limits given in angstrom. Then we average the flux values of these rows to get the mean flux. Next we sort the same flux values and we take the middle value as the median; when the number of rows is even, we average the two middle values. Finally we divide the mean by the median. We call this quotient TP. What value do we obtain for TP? 0.998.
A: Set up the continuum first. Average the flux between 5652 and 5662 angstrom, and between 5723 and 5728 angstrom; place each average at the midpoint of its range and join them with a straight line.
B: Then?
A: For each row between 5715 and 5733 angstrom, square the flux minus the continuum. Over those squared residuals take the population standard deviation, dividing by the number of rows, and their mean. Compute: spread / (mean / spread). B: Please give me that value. 0.37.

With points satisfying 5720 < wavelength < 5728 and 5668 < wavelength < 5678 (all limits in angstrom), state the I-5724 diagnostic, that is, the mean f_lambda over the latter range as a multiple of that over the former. 0.96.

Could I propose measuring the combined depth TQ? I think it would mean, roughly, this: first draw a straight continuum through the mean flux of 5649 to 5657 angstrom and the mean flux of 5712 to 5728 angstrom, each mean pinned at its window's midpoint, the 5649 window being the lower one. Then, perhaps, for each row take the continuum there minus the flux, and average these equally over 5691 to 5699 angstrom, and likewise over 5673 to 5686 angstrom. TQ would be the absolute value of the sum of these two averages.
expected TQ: 0.5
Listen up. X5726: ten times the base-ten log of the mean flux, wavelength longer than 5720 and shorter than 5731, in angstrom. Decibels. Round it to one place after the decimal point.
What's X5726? 14.0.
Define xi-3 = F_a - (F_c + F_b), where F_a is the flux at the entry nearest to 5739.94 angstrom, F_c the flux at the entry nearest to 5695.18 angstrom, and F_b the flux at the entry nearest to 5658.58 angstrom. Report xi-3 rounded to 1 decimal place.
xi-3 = -22.5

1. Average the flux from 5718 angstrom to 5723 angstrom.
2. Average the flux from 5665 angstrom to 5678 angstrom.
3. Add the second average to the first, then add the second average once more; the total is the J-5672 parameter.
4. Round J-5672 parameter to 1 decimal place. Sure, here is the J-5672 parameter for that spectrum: 72.9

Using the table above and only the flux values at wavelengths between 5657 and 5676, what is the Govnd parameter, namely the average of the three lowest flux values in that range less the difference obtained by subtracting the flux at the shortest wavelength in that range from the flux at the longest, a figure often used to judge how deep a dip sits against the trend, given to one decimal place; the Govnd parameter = 20.9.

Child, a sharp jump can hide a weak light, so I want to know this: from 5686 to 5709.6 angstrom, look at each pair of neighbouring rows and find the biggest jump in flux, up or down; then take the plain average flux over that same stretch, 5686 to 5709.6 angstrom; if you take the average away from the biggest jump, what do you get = -23.1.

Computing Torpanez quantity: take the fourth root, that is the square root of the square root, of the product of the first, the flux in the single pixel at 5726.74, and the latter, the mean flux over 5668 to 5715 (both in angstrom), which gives 4.94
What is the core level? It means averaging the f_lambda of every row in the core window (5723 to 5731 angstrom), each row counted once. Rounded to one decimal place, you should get 25.1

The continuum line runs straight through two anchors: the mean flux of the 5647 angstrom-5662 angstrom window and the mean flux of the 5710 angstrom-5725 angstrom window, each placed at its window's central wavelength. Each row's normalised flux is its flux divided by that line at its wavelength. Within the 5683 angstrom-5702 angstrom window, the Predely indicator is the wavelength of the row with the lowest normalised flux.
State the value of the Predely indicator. 5700.43 angstrom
